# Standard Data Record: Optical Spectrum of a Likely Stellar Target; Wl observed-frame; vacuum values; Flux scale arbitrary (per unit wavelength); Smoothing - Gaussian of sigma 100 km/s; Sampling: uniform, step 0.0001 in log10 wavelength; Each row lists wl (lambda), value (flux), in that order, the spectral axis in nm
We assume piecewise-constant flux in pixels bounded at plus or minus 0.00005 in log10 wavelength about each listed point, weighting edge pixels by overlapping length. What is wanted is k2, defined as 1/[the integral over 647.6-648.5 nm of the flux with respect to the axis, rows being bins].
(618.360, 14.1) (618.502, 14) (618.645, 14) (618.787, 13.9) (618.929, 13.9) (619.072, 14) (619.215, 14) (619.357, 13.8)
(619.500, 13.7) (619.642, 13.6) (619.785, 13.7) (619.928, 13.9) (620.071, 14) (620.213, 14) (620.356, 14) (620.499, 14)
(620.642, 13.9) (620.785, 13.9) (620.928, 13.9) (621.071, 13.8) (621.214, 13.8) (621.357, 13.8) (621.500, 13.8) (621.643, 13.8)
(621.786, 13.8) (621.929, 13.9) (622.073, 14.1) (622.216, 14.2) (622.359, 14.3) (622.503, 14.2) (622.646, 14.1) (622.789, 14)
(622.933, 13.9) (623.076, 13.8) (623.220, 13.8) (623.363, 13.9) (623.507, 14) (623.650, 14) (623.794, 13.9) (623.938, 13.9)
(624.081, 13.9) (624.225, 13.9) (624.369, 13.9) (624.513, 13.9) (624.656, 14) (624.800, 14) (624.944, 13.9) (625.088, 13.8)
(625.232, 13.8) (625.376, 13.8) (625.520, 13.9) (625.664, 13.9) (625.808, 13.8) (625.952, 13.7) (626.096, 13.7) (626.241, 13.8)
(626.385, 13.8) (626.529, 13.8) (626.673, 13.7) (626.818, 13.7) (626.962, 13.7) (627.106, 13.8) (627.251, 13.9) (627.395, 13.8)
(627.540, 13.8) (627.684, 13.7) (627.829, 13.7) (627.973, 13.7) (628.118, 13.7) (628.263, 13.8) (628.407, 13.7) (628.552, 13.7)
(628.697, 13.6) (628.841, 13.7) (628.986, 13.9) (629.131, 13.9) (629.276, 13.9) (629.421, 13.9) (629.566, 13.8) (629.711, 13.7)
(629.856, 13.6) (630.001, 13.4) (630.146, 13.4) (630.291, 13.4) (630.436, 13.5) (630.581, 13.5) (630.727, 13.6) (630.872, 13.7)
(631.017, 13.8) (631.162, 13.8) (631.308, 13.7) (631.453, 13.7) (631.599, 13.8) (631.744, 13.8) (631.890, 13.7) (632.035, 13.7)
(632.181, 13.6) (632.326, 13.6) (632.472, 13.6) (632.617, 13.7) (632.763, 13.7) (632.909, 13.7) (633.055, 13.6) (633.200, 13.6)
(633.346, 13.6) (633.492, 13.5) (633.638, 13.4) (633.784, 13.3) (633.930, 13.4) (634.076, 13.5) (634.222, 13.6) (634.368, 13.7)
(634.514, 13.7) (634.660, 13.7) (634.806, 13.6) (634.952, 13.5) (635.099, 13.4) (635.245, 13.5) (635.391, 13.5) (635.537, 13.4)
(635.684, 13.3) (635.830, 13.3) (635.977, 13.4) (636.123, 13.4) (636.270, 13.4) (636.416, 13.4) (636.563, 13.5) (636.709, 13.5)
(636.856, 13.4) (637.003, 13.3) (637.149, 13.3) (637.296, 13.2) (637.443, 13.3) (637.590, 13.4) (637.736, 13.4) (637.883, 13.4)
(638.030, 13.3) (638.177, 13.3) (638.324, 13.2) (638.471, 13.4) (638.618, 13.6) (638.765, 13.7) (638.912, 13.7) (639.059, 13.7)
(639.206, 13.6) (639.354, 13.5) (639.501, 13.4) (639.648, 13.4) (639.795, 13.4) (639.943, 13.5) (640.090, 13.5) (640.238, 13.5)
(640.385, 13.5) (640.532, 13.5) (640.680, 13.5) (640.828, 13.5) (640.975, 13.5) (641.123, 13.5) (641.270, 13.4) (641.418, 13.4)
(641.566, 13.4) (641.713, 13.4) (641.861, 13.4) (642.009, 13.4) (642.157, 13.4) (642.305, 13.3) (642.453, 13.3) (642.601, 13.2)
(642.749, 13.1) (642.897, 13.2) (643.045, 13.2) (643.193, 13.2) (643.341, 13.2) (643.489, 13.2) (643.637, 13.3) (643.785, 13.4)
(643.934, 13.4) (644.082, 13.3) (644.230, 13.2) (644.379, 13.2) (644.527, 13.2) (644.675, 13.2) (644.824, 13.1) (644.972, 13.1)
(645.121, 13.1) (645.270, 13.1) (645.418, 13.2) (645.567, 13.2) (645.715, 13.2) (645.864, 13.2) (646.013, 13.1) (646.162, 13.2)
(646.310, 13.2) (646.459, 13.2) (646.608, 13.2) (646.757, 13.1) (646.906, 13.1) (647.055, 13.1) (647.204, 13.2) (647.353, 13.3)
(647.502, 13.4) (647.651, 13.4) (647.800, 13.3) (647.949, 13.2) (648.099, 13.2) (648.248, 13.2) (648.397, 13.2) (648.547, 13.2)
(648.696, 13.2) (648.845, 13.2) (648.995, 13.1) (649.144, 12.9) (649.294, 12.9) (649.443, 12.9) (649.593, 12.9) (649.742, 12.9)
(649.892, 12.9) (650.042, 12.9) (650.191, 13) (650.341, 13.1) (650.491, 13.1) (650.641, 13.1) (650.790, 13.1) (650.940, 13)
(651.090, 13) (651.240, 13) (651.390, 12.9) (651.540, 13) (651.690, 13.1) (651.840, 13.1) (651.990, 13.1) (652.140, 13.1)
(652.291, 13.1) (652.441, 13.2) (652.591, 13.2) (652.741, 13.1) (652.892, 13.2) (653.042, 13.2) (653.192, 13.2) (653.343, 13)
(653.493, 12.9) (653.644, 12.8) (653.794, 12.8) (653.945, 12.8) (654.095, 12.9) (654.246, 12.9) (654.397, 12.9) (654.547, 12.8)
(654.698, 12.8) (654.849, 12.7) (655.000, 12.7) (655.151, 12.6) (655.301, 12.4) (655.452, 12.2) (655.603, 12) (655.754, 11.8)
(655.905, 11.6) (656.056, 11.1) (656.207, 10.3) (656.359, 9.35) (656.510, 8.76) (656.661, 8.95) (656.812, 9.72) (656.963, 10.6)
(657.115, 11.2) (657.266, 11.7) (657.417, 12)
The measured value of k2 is 0.08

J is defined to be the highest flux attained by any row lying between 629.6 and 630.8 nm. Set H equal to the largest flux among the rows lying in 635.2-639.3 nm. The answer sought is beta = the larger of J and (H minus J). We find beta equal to 13.7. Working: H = 13.7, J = 13.7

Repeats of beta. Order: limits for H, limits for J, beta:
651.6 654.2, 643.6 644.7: 13.4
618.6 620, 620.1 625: 14.3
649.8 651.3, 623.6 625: 14.0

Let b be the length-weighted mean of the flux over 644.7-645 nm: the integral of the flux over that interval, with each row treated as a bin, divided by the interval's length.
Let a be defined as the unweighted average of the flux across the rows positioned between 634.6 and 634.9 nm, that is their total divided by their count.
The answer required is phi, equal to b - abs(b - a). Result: 12.6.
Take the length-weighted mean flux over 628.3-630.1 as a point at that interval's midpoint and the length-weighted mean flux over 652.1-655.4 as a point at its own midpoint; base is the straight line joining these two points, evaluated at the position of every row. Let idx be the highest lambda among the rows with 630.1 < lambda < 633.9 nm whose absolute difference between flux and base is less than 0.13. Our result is 633.492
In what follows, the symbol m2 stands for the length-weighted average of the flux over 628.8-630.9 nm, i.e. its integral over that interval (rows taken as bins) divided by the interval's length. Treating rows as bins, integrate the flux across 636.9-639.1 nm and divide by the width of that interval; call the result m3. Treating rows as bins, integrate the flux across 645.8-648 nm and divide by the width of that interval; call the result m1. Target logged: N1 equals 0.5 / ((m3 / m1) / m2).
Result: 6.7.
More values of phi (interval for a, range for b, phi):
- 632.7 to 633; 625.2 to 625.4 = 13.7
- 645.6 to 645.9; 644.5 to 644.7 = 13.2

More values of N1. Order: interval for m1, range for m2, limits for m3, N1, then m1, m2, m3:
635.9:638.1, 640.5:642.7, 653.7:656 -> 7.2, 13.4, 13.4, 12.52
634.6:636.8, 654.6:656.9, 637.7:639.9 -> 5.6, 13.5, 11.3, 13.47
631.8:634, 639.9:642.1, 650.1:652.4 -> 7.0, 13.6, 13.5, 13.06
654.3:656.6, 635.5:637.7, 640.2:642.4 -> 5.8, 11.7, 13.4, 13.44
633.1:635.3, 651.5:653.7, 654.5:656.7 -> 7.7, 13.5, 13.1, 11.49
